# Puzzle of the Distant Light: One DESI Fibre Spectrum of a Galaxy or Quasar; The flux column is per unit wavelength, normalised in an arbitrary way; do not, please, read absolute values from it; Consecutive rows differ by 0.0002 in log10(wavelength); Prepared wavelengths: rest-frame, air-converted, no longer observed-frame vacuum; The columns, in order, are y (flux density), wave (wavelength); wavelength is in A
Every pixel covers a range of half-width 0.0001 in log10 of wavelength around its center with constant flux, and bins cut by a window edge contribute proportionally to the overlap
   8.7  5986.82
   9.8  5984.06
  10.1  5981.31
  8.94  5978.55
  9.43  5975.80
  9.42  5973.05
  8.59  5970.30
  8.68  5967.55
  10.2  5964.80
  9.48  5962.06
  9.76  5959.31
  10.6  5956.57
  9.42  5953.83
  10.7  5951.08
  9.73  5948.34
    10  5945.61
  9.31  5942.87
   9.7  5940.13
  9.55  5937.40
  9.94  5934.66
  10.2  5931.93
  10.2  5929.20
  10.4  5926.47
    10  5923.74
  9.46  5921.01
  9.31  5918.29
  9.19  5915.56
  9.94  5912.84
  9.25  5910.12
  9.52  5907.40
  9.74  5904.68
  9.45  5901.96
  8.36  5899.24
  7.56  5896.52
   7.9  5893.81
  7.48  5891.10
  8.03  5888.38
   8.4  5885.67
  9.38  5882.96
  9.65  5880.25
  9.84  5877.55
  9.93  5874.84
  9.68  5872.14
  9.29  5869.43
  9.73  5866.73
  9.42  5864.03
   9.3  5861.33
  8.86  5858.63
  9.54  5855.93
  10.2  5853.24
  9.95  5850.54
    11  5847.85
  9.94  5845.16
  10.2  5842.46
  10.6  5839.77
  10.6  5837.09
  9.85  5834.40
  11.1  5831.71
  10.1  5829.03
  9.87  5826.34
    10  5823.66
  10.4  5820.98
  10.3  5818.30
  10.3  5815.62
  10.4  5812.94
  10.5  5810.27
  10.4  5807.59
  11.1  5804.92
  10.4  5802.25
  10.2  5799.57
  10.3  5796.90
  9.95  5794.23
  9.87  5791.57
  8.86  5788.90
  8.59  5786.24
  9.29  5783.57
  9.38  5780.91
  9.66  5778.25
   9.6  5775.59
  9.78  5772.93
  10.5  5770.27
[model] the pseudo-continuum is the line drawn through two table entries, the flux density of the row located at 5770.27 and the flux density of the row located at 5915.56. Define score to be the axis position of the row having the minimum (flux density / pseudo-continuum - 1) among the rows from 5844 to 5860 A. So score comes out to 5858.63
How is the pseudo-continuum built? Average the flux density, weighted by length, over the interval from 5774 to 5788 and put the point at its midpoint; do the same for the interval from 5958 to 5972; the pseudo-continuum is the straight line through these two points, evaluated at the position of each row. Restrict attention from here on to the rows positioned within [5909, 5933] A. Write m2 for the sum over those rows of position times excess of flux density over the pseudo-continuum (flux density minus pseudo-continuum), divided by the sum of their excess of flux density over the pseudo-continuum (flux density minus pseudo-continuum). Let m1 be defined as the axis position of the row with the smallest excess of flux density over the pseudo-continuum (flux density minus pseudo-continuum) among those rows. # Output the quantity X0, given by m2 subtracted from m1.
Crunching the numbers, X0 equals -10.7 A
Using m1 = 5915.56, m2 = 5926.3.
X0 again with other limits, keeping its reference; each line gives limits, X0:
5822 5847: -0.4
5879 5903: -2.0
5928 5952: 2.5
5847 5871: 7.3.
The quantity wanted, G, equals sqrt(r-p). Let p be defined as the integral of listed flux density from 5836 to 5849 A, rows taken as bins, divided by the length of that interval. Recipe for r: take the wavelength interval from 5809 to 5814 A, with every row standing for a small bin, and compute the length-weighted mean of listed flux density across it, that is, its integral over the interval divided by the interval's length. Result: 0.1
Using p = 10.5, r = 10.5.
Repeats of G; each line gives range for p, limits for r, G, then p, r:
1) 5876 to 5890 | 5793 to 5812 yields 1.2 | 9.0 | 10.4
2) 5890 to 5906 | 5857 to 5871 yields 0.9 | 8.4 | 9.3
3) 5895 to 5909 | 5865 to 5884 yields 0.9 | 8.9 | 9.6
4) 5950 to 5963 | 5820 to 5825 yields 0.5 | 10.0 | 10.2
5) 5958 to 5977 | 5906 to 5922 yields 0.3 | 9.4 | 9.4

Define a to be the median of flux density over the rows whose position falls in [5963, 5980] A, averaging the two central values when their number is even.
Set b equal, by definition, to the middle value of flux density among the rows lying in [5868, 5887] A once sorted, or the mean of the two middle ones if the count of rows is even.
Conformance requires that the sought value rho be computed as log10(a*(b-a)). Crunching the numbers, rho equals 0.63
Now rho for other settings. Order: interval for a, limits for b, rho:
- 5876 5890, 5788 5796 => 0.66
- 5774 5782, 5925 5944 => 0.51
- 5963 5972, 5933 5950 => 0.95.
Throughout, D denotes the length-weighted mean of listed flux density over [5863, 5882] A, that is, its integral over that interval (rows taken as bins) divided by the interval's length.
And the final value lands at 9.6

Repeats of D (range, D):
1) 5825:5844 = 10.3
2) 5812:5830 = 10.2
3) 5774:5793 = 9.3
